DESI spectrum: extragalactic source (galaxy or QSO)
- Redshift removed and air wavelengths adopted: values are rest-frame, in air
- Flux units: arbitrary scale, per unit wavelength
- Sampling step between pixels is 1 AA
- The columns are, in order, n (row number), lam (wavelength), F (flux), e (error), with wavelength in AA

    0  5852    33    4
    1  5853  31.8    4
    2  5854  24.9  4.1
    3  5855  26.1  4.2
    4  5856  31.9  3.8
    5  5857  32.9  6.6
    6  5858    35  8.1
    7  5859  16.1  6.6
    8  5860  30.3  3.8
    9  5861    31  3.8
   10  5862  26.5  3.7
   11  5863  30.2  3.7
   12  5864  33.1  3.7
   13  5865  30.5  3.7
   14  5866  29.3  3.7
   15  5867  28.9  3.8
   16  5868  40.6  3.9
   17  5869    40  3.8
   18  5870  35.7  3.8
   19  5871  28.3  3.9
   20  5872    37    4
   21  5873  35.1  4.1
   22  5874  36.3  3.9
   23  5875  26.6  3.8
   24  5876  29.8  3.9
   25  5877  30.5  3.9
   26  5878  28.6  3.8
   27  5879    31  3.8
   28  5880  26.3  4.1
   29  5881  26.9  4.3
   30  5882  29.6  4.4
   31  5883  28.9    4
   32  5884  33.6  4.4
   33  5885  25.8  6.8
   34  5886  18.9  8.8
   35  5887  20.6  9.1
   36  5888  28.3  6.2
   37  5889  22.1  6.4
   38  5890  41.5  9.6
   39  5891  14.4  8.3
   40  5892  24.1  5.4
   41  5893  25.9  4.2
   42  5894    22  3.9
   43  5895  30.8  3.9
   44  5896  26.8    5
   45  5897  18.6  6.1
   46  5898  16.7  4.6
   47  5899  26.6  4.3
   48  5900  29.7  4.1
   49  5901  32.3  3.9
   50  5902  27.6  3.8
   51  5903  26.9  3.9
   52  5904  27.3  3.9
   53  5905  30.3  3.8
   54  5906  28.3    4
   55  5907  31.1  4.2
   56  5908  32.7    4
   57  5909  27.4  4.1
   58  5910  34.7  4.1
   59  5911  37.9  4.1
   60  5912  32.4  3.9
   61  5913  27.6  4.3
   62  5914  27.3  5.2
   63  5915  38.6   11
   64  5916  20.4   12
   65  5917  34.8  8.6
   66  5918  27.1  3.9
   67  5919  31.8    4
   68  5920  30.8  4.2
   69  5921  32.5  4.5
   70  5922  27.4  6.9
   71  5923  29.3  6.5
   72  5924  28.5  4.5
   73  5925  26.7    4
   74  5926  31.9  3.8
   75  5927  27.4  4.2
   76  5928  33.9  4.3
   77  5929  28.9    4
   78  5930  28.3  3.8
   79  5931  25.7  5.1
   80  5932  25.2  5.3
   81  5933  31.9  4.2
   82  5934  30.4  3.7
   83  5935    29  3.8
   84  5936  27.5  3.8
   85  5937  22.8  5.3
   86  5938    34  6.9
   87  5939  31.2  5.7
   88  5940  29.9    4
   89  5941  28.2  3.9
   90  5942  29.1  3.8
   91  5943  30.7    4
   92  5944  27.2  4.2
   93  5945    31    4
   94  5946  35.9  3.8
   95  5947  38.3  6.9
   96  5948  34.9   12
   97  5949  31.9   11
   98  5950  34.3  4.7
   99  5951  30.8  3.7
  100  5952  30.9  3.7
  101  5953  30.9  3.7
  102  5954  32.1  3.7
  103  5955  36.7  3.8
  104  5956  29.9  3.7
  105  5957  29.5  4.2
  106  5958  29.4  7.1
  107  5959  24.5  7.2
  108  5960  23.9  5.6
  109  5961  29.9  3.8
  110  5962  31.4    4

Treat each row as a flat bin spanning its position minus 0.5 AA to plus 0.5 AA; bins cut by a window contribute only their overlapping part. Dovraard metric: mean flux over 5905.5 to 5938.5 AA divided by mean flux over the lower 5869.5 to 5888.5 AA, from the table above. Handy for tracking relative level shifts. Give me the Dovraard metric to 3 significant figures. 1.02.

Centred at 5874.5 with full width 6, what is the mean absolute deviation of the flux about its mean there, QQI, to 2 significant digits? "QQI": 3.6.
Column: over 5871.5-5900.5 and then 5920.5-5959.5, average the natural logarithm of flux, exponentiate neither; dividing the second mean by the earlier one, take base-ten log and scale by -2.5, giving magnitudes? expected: -0.039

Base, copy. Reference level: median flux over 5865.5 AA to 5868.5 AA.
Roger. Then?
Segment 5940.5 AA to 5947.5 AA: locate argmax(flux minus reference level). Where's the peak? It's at 5947 AA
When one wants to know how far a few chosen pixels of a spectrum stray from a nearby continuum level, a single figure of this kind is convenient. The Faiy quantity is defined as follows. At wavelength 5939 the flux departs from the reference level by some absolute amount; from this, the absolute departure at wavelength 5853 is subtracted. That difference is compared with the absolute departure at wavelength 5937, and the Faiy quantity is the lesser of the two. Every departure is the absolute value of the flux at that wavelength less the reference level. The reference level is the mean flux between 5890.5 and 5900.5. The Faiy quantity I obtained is -1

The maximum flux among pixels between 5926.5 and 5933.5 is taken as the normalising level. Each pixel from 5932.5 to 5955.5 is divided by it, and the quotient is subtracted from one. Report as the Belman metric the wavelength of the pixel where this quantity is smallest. 5947 AA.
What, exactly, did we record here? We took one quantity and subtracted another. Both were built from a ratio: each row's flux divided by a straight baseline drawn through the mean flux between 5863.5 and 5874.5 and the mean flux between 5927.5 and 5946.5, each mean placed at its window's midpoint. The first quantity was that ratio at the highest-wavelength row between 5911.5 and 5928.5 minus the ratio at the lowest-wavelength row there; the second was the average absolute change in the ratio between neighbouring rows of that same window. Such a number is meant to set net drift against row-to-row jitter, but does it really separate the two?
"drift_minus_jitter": -0.10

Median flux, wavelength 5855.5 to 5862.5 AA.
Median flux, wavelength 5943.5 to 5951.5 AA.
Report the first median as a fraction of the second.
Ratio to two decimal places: 0.94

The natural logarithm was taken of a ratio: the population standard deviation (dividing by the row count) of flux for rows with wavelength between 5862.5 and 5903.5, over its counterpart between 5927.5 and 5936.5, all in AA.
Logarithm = 0.83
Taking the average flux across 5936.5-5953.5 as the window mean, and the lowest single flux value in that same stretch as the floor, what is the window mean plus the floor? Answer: 54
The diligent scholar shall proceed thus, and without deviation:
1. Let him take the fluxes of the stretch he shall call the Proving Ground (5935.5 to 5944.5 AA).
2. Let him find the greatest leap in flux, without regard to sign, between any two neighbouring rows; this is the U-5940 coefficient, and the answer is 11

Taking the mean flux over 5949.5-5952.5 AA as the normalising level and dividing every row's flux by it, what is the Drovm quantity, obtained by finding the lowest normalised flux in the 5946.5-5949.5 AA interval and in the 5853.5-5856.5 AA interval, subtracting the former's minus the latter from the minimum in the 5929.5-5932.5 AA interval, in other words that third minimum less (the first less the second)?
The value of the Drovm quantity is 0.57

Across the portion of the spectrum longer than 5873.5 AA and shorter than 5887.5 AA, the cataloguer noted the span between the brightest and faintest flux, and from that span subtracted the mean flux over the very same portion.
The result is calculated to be -10.7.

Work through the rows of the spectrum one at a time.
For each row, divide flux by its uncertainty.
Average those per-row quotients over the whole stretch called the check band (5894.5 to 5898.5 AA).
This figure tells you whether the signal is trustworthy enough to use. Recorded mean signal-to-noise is 5.0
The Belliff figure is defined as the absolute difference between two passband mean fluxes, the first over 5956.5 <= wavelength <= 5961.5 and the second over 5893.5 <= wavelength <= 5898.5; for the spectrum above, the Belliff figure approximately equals 4.5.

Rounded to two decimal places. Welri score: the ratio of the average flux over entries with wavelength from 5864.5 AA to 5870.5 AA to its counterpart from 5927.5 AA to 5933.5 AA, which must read 1.18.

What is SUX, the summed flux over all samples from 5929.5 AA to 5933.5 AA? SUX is 111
